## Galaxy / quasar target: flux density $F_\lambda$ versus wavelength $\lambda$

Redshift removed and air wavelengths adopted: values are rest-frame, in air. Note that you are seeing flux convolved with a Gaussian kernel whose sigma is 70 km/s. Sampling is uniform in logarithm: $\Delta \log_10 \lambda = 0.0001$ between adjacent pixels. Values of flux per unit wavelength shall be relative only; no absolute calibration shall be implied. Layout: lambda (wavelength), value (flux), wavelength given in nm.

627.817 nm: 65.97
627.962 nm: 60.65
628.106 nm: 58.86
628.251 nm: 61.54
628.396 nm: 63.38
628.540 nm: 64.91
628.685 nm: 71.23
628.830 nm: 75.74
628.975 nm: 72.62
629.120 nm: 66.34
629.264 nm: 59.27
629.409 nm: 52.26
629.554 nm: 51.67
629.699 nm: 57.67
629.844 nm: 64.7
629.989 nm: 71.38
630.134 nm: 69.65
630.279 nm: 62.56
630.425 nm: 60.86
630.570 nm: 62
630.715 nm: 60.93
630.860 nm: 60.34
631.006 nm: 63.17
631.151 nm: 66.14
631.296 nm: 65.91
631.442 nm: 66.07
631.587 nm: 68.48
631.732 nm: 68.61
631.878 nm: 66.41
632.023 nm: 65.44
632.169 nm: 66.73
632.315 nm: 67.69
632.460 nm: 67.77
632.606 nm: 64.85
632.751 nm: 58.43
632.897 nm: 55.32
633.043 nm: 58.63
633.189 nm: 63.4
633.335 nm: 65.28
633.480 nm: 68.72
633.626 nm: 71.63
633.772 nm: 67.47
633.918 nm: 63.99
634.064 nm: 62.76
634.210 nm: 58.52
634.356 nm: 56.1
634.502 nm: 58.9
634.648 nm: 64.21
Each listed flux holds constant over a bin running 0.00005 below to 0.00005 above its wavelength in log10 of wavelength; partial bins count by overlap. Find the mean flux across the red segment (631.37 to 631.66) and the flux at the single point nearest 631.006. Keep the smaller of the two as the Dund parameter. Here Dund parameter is 63.2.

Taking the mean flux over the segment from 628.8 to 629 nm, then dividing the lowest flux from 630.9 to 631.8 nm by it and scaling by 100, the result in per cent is 85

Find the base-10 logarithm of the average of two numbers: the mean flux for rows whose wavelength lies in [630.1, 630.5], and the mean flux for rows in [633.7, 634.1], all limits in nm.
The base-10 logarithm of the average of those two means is 1.81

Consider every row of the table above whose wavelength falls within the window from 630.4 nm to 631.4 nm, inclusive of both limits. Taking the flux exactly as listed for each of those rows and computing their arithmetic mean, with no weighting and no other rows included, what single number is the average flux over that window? 63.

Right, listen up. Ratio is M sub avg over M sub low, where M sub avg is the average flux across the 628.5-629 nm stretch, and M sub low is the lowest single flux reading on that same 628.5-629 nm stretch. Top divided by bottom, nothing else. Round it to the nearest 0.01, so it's 1.10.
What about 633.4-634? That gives 1.06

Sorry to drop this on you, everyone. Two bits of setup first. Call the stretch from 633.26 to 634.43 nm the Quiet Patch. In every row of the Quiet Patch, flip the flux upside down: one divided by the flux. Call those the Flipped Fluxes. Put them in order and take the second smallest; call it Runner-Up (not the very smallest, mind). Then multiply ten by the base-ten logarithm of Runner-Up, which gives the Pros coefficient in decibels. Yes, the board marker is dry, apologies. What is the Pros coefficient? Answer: -18.4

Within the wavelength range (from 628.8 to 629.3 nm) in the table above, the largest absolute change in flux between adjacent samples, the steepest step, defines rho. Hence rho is 7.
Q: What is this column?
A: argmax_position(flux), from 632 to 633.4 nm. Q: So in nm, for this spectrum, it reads 632.460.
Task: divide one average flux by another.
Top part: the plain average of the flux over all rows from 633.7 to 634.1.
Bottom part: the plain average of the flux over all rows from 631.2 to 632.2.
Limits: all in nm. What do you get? 0.97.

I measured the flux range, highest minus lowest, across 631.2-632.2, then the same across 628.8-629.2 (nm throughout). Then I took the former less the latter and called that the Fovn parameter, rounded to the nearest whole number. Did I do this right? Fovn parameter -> -6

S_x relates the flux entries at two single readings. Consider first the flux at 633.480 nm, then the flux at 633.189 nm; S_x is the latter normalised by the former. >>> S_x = 0.92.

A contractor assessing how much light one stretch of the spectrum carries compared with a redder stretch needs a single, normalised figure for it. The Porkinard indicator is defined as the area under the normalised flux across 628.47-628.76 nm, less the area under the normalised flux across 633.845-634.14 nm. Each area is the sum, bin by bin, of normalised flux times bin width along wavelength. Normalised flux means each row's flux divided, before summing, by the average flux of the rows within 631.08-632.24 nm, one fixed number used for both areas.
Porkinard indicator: 0.02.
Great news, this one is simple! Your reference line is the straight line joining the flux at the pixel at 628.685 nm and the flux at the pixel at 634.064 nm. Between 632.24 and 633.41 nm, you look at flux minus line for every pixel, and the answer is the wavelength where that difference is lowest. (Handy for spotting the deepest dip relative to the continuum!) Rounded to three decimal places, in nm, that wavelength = 632.897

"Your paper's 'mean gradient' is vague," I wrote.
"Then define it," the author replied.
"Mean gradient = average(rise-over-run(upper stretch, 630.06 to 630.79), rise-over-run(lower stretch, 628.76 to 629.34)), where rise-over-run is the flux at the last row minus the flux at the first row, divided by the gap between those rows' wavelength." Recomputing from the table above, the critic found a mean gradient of -26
